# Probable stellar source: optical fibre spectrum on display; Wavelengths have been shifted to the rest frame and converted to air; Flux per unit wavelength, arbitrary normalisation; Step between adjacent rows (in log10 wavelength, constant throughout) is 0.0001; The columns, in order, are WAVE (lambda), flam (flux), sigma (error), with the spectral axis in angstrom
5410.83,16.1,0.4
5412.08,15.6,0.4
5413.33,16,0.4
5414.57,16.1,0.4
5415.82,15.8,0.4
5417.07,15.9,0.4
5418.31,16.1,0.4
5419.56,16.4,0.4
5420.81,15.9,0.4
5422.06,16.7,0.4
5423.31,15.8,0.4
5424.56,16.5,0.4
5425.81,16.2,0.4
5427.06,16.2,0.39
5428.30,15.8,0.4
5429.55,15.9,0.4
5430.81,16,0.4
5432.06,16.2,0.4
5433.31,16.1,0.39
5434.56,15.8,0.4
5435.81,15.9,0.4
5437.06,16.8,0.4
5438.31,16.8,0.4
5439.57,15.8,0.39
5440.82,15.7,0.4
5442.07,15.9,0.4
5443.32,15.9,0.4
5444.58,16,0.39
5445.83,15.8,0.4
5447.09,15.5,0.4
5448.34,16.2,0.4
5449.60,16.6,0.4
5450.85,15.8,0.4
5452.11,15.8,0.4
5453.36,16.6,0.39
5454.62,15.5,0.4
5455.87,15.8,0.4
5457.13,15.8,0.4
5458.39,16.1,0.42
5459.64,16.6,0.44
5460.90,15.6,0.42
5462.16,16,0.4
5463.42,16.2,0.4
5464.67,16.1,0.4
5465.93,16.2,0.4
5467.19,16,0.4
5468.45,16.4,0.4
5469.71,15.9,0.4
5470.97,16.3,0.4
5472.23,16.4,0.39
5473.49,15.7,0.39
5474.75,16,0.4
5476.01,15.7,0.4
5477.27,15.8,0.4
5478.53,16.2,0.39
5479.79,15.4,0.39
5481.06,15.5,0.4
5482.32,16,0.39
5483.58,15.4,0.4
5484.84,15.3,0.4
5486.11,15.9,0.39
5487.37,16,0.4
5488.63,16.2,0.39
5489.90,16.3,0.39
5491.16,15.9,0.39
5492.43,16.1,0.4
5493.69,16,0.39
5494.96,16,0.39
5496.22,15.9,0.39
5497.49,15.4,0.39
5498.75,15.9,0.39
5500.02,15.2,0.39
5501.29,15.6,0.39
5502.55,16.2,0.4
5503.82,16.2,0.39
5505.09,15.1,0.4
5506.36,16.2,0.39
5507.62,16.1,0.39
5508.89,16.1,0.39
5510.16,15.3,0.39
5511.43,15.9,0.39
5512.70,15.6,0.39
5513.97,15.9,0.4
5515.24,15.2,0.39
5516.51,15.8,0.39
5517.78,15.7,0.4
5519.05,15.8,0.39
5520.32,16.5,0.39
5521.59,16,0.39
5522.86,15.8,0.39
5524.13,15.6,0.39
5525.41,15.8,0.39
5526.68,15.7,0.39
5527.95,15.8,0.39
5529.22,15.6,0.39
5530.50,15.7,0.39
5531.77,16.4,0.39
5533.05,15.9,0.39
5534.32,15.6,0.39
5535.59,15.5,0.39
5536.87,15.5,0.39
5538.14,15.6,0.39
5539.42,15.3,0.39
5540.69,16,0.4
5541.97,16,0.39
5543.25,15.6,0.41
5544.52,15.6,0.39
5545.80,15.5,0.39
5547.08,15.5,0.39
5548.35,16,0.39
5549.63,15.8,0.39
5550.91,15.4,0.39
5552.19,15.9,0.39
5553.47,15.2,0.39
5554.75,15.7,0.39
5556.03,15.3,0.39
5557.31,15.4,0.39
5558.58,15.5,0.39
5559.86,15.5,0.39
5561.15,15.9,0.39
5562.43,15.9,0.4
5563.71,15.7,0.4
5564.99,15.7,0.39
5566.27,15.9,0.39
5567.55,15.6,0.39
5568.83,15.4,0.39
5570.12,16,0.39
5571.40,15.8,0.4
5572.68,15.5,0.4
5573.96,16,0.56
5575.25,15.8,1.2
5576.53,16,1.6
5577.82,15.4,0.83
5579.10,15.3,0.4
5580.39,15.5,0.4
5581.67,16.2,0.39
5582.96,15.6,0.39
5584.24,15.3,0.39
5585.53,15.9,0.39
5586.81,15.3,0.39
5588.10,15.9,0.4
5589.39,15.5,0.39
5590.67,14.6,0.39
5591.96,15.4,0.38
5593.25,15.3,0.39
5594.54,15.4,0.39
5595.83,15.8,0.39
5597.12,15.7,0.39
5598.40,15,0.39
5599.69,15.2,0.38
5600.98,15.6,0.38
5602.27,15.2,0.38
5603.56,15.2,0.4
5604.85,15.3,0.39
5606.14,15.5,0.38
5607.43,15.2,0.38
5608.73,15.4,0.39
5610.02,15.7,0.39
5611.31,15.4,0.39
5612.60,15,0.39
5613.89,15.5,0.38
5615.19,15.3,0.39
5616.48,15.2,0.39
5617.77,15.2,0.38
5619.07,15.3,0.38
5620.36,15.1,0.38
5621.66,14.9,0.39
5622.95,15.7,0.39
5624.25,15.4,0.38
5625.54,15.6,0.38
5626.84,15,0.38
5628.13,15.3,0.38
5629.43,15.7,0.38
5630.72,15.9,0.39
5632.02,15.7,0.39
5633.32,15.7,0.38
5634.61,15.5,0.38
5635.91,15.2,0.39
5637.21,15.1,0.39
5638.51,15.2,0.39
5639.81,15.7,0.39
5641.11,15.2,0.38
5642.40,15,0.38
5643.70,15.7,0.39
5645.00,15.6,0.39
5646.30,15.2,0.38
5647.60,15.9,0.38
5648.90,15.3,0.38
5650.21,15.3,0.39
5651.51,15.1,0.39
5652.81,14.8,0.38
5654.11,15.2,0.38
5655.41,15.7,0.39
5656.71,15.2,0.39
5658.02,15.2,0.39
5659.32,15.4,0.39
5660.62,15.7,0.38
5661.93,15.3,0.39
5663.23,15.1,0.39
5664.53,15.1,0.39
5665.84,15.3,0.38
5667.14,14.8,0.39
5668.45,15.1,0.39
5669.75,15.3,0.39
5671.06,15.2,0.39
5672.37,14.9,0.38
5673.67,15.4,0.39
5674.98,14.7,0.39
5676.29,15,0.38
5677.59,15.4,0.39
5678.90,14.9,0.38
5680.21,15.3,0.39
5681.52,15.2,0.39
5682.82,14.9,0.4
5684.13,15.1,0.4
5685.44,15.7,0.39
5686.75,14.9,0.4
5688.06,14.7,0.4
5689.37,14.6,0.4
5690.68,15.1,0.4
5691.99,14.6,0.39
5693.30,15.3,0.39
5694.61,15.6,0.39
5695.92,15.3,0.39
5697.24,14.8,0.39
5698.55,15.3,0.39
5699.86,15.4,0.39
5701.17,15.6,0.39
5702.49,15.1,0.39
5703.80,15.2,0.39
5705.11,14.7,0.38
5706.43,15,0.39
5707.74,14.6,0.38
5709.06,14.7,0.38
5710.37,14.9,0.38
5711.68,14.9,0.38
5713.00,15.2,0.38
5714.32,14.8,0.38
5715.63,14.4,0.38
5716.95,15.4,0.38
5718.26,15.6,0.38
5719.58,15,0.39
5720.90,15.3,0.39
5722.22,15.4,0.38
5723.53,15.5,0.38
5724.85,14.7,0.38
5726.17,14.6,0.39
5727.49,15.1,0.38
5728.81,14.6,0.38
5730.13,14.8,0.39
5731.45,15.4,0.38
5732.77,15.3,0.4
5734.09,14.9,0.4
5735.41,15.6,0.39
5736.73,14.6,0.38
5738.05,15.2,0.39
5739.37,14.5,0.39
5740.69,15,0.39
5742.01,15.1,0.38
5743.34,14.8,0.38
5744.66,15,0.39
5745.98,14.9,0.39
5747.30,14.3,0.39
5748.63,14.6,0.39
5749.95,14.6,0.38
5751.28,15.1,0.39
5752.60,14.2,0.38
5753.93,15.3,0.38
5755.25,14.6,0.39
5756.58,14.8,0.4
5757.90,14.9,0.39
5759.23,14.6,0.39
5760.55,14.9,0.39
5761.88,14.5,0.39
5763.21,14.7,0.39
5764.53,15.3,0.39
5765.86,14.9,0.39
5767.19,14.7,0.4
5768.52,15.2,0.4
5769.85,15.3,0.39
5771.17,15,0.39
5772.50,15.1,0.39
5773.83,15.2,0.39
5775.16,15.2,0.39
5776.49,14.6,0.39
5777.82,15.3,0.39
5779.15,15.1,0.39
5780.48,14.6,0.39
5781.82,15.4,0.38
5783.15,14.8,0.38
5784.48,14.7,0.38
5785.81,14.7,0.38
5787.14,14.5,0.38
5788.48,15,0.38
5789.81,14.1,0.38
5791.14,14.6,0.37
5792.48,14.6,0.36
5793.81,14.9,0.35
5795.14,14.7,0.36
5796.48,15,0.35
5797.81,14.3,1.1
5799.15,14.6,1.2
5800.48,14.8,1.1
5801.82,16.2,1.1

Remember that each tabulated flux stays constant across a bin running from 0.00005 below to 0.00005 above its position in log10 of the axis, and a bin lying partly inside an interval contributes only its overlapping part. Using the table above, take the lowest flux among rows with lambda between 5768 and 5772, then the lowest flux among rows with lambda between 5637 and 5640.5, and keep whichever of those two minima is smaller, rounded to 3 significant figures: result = 15.0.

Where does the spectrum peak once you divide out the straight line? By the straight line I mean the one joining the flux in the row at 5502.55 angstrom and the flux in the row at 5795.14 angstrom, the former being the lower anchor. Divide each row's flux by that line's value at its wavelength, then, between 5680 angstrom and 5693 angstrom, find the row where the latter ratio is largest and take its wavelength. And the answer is 5685.44 angstrom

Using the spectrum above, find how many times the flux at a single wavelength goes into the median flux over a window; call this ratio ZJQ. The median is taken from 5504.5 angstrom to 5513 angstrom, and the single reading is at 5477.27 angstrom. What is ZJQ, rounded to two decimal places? 1.01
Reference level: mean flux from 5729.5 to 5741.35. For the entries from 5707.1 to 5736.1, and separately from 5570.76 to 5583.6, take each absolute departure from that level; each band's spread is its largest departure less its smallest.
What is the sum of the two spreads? 1.50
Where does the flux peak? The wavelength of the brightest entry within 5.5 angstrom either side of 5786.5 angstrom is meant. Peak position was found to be 5781.82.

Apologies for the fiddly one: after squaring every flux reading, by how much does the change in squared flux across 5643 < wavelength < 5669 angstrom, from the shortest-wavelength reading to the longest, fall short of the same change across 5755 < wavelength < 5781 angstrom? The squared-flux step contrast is 18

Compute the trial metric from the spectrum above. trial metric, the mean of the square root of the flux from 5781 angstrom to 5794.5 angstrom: 3.84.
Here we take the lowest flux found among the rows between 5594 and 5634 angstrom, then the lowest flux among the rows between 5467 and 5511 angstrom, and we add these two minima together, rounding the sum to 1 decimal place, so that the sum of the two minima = 30.0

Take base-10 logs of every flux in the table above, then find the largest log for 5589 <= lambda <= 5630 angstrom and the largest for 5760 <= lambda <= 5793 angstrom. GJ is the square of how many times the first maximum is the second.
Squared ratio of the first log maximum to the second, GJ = 1.02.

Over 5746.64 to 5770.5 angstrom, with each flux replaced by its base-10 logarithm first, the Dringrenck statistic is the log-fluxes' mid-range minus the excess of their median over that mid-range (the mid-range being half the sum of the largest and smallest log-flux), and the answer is 1.17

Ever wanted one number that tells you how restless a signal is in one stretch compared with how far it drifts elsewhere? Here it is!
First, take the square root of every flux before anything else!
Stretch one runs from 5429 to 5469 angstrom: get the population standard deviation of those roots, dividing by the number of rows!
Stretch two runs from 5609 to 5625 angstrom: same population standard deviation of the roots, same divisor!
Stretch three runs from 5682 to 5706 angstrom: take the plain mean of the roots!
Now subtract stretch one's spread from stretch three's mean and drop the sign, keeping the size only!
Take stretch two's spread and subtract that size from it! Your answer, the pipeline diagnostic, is -3.81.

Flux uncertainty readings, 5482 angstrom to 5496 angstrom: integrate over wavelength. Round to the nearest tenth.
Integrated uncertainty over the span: 5.5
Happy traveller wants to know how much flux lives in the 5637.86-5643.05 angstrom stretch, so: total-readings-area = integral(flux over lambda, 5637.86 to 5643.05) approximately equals 79.4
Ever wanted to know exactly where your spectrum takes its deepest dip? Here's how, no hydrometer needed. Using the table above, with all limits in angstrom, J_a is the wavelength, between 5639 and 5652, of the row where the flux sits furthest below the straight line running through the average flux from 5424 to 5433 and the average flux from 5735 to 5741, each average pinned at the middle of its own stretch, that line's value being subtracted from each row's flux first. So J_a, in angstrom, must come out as 5642.40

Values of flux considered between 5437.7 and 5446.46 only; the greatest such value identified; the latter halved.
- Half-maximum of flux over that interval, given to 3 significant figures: 8.40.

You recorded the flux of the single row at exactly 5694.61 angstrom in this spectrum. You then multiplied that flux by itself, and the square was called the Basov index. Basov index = 243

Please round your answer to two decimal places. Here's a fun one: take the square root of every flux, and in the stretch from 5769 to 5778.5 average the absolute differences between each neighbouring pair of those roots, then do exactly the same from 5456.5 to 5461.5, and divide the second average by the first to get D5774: 1.93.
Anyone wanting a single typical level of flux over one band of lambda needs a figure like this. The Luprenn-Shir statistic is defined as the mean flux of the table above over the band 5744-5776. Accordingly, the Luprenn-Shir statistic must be 14.9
